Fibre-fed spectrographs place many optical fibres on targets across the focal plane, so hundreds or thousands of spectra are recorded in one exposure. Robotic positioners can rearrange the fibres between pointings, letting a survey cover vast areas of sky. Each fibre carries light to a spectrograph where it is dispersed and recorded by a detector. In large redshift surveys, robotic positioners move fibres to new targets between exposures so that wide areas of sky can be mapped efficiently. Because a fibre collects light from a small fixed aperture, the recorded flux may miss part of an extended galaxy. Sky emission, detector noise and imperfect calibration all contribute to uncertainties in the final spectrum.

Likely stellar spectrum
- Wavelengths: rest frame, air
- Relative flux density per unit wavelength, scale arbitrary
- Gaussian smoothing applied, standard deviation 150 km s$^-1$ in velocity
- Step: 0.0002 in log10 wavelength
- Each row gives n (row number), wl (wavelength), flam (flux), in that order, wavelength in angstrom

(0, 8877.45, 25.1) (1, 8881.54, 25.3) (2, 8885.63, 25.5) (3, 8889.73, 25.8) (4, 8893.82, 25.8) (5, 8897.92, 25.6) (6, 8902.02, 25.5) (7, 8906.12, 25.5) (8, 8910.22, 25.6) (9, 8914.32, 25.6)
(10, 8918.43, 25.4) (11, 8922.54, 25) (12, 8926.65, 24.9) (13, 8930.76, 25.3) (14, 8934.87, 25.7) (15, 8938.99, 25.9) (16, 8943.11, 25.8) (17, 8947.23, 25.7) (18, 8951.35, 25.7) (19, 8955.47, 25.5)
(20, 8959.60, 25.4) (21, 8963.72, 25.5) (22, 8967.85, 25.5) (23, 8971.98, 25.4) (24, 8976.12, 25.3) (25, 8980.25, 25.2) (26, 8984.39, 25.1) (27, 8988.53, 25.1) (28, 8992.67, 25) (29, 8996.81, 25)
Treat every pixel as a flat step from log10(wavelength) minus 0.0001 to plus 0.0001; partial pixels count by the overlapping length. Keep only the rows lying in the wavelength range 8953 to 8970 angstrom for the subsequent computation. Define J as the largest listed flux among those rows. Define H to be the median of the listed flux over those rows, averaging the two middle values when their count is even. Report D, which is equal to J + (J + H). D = 76.50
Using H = 25.5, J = 25.5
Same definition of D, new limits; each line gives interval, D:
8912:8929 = 76.40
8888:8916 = 77.20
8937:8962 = 77.50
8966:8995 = 76.20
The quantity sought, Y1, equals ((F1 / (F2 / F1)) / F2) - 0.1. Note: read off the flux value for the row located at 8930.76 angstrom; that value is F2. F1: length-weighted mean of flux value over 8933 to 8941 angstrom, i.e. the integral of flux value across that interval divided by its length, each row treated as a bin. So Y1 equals 0.939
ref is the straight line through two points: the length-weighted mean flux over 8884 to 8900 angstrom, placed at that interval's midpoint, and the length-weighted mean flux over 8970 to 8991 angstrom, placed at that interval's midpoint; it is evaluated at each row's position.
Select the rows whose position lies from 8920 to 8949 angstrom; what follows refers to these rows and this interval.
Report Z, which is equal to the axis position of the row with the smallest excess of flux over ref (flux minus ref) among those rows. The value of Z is 8926.65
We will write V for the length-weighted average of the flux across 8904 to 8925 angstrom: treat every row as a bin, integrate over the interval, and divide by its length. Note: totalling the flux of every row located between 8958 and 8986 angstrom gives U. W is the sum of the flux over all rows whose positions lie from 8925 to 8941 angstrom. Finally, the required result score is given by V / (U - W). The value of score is 0.3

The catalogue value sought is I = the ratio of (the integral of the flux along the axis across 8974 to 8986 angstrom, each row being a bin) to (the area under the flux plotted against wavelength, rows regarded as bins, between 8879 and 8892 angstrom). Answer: 0.91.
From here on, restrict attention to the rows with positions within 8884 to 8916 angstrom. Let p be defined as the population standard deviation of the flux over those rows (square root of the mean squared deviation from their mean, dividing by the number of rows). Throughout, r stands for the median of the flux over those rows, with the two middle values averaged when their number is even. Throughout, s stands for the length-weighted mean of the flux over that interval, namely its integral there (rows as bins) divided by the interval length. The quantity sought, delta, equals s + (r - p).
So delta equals 51.10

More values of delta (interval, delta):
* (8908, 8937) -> 50.47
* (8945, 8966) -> 50.95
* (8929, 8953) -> 51.20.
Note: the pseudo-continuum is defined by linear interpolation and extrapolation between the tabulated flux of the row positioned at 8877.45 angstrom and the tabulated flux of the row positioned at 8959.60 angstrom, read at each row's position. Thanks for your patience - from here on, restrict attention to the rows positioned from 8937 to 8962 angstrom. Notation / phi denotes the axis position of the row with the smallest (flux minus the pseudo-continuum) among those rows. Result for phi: 8959.60 angstrom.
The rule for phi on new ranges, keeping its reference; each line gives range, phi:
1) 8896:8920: 8918.43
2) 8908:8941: 8926.65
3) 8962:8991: 8988.53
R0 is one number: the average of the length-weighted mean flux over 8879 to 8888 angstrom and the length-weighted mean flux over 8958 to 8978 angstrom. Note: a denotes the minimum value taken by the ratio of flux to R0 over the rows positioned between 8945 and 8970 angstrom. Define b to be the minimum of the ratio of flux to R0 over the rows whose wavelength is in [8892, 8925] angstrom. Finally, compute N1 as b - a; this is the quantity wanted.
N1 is -0.016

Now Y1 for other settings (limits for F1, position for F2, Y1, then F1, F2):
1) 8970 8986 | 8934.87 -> 0.865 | 25.2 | 25.7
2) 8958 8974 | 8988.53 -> 0.929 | 25.5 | 25.1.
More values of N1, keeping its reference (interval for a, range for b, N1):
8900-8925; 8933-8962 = 0.016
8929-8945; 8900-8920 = 0.004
